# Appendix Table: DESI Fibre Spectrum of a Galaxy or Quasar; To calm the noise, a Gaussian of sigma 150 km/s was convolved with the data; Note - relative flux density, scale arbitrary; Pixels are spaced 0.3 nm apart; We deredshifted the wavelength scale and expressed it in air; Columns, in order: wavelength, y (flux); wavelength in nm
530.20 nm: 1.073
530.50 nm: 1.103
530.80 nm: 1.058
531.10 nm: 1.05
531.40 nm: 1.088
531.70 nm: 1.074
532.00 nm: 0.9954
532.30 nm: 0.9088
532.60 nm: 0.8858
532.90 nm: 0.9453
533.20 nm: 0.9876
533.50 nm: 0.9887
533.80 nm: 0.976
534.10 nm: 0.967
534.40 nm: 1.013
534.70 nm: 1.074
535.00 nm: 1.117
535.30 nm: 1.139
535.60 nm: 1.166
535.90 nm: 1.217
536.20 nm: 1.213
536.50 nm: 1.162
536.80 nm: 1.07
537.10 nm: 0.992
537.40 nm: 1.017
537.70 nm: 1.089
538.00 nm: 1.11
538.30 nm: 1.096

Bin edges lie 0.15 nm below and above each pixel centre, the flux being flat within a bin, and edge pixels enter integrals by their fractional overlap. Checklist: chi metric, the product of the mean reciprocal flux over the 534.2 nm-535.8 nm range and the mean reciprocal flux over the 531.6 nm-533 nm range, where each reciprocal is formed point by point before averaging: 0.95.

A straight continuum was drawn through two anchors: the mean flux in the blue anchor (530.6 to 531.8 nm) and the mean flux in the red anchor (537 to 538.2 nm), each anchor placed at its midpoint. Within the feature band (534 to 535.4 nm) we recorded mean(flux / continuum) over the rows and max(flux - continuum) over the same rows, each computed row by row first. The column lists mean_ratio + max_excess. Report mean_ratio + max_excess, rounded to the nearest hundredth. 1.08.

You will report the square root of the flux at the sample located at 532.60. 0.94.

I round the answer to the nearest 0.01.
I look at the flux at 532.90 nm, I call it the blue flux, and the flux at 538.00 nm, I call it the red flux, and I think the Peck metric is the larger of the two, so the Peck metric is 1.11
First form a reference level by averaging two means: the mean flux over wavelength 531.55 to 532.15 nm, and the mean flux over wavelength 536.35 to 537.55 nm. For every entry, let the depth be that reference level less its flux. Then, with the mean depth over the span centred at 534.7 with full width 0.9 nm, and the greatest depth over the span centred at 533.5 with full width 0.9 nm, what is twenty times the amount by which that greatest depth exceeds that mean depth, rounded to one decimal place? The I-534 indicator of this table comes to 1.8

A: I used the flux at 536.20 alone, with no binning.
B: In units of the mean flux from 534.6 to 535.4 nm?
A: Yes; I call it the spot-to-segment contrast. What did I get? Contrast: 1.09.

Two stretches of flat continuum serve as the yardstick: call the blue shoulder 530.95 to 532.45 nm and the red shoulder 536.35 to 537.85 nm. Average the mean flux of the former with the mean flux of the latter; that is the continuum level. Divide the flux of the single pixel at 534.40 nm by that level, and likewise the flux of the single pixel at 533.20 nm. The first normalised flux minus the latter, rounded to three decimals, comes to 0.024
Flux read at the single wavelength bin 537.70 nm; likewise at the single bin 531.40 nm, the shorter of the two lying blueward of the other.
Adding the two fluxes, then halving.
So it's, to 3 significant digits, 1.09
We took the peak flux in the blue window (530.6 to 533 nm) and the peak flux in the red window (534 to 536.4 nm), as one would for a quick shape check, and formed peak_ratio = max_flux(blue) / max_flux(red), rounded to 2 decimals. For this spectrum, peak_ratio 0.89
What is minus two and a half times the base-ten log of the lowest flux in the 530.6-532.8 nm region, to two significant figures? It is 0.13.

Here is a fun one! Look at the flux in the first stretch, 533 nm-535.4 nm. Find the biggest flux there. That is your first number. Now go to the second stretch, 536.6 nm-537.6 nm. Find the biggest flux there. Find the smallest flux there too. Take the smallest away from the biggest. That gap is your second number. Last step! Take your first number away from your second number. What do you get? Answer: -1.06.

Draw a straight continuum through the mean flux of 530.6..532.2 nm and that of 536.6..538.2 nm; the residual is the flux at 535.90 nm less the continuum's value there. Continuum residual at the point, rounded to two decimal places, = 0.16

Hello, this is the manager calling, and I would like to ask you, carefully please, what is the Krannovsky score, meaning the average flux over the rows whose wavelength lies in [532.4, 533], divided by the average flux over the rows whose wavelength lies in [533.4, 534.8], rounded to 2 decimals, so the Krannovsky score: 0.91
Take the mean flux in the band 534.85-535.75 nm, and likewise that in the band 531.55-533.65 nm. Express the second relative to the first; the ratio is 0.85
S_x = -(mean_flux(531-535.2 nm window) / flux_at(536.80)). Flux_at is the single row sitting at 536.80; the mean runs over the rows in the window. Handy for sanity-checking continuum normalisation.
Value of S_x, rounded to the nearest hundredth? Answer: -0.94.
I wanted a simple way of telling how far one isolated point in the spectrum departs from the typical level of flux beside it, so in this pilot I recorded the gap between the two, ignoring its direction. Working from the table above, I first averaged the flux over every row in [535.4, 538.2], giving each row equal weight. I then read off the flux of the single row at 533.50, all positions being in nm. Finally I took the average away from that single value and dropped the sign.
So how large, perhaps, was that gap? 0.13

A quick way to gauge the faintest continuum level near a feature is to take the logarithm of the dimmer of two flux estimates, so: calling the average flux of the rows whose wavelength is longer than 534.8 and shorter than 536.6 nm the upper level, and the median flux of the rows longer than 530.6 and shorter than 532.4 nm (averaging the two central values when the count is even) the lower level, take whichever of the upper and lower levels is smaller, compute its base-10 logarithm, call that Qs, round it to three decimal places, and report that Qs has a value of 0.023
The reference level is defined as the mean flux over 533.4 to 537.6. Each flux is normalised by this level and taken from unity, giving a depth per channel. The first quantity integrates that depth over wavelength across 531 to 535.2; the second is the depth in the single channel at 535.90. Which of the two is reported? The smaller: -0.13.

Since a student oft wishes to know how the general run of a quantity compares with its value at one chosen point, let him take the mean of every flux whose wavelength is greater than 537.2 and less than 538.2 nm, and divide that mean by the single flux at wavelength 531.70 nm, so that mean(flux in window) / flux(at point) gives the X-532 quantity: 1.0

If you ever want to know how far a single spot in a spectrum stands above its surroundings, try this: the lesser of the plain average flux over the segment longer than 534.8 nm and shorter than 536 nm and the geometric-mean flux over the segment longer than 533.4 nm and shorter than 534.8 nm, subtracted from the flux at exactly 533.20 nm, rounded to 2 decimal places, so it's -0.02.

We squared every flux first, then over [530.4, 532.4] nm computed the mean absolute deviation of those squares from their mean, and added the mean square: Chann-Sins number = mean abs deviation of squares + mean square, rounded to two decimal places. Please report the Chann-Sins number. 1.19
